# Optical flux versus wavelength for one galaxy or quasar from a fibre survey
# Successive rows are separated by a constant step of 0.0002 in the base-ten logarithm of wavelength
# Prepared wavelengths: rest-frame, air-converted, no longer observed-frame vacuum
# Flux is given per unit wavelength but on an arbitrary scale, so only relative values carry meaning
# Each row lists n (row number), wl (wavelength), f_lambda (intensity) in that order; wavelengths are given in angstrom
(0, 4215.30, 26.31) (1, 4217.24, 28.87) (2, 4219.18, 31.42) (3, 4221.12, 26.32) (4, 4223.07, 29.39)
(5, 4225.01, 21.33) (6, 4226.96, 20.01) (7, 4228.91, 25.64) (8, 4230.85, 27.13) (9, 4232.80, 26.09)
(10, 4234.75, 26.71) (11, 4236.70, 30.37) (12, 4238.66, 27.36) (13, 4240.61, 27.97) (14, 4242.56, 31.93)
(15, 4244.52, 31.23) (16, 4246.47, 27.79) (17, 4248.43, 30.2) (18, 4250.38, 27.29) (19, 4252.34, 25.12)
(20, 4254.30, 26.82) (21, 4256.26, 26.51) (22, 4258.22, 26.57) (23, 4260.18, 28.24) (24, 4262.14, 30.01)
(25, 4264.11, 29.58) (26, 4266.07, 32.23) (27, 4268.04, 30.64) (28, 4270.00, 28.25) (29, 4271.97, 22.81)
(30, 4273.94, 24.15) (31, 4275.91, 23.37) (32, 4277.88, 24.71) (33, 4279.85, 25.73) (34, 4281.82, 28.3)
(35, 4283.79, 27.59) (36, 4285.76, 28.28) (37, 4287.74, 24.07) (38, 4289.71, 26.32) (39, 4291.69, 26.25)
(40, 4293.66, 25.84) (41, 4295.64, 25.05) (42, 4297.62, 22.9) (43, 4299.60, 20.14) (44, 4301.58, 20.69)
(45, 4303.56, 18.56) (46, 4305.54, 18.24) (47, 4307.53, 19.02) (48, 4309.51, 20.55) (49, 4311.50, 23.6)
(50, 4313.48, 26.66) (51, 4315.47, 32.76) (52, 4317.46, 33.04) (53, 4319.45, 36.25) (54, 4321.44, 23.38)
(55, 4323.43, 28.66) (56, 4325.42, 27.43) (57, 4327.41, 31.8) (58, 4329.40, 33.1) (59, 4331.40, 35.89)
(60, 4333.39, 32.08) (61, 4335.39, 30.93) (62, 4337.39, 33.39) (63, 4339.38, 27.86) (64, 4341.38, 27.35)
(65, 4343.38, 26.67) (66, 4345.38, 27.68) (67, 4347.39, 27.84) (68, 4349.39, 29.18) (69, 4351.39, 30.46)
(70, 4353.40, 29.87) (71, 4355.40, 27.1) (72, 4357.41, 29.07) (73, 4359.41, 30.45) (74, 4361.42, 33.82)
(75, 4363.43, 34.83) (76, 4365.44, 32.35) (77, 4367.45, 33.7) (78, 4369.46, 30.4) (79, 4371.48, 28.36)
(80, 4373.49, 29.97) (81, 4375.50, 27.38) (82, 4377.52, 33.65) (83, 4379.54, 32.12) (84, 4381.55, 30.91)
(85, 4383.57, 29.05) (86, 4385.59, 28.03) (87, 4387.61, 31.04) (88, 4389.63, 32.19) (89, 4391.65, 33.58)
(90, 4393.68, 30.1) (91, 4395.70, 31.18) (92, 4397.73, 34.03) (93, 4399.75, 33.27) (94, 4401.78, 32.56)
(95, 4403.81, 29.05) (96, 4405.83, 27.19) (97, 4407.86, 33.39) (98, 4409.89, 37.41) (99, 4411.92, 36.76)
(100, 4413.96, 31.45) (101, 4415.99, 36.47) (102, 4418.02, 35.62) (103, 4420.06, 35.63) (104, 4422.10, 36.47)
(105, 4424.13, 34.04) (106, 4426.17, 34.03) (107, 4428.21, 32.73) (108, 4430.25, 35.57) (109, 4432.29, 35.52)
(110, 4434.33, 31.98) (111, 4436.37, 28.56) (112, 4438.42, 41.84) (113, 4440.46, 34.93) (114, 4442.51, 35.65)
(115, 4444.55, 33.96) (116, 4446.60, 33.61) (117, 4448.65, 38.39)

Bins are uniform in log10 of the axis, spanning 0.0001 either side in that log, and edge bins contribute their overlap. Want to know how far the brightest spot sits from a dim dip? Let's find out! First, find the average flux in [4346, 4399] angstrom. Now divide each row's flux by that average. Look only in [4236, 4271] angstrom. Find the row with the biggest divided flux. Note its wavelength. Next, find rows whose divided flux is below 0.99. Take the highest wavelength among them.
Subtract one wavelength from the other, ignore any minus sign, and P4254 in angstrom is 3.9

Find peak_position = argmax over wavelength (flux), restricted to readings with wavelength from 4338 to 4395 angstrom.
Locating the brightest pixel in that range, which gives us 4363.43 angstrom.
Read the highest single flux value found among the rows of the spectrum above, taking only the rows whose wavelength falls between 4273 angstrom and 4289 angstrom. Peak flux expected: 28.3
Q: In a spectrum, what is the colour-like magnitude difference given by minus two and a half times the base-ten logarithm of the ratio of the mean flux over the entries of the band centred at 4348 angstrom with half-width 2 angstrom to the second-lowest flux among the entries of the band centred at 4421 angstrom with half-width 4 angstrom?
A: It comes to 0.2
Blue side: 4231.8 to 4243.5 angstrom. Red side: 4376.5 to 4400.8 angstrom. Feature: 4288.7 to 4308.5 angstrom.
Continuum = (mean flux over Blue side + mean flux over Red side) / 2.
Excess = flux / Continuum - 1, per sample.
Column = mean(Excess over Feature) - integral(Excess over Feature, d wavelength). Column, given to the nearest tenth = 4.8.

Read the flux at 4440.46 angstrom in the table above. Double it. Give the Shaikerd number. 70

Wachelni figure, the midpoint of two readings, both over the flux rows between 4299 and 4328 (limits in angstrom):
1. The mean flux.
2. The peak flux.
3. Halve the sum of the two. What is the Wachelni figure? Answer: 30.8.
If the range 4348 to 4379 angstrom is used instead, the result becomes 32.8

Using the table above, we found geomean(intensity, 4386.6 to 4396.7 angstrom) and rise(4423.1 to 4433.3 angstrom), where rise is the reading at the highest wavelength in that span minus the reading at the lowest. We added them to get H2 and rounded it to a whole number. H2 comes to 33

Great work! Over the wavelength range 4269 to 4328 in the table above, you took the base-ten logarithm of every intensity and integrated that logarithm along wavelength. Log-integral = 83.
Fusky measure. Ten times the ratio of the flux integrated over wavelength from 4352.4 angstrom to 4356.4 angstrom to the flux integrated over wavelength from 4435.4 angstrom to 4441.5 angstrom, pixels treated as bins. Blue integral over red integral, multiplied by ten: 5.3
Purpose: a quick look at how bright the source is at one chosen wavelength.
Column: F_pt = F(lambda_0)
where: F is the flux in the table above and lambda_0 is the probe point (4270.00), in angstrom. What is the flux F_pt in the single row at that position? 28.25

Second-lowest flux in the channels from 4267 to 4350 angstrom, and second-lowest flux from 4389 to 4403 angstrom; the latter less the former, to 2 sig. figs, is 13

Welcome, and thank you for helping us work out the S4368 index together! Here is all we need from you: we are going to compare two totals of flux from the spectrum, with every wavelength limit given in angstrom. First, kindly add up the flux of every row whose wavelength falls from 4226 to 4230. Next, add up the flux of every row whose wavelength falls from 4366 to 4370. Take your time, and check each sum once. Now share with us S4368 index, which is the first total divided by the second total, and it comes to 0.71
